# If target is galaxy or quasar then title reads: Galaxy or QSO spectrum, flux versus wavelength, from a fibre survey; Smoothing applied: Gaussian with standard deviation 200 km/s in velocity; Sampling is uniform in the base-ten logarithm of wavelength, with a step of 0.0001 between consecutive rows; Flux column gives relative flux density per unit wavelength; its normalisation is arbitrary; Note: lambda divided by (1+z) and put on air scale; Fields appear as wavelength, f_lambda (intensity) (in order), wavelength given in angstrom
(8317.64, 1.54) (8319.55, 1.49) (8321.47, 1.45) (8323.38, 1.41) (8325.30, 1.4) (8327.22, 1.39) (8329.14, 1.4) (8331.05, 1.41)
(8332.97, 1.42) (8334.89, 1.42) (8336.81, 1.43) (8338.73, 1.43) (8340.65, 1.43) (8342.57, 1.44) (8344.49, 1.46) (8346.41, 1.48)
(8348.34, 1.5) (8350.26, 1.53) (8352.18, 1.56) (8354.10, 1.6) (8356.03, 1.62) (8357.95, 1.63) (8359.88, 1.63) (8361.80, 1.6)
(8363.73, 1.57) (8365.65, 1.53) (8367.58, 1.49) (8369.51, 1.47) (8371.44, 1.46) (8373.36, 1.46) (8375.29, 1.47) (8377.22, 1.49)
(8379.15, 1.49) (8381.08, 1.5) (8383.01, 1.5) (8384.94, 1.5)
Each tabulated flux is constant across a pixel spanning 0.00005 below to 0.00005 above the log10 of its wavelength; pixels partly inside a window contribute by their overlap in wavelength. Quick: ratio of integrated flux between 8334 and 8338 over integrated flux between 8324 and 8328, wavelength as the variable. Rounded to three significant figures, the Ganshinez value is 1.02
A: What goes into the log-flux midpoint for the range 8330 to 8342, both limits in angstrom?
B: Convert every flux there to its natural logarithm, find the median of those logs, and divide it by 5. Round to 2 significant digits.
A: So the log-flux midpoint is 0.071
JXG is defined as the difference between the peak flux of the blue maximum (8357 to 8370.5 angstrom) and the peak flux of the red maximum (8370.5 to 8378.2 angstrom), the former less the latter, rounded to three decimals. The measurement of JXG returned 0.140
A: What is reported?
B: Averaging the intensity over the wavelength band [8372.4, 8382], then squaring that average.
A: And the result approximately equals 2.20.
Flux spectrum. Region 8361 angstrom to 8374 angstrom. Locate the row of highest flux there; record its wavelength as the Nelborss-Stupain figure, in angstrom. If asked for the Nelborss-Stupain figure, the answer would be 8361.80 angstrom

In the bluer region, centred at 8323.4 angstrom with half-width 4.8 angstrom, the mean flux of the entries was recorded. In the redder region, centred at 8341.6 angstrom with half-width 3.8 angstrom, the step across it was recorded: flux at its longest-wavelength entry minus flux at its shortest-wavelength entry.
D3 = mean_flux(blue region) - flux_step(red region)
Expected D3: 1.40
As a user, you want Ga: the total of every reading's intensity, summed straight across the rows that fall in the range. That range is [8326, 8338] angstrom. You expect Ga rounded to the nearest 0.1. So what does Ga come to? 8.5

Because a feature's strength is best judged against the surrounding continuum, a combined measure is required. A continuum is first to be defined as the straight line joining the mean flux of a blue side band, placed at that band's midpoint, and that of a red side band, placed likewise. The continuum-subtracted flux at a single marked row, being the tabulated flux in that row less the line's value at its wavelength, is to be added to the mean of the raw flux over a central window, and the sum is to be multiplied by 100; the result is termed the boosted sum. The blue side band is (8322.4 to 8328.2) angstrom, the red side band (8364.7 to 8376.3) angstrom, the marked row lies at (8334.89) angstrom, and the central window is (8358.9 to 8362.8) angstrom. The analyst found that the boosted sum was 162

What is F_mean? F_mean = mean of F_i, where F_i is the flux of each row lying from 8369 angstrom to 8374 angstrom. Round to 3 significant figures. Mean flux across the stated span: 1.46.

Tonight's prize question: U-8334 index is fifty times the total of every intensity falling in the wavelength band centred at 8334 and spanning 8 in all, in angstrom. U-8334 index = 284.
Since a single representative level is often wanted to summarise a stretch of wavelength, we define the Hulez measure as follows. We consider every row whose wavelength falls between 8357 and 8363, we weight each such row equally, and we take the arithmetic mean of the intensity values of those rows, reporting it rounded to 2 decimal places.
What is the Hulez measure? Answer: 1.62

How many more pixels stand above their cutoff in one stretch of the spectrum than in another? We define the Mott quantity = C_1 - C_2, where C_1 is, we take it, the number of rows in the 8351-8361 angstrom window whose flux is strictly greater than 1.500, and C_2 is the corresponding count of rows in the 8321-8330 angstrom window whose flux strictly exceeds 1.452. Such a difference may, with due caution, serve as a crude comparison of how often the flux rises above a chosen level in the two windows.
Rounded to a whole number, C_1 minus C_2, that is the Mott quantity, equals 5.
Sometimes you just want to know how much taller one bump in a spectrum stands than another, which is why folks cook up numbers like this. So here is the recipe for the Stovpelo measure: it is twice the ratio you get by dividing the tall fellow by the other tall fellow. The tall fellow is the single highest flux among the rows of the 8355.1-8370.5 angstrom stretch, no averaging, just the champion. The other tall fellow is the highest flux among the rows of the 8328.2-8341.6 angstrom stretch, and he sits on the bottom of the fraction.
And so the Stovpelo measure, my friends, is 2.28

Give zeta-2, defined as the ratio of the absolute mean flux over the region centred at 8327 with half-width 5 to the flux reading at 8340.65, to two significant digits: 0.98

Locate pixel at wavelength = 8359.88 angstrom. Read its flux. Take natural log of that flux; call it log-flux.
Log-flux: 0.49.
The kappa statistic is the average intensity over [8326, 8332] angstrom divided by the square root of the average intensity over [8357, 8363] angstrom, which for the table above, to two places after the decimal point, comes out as 1.10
